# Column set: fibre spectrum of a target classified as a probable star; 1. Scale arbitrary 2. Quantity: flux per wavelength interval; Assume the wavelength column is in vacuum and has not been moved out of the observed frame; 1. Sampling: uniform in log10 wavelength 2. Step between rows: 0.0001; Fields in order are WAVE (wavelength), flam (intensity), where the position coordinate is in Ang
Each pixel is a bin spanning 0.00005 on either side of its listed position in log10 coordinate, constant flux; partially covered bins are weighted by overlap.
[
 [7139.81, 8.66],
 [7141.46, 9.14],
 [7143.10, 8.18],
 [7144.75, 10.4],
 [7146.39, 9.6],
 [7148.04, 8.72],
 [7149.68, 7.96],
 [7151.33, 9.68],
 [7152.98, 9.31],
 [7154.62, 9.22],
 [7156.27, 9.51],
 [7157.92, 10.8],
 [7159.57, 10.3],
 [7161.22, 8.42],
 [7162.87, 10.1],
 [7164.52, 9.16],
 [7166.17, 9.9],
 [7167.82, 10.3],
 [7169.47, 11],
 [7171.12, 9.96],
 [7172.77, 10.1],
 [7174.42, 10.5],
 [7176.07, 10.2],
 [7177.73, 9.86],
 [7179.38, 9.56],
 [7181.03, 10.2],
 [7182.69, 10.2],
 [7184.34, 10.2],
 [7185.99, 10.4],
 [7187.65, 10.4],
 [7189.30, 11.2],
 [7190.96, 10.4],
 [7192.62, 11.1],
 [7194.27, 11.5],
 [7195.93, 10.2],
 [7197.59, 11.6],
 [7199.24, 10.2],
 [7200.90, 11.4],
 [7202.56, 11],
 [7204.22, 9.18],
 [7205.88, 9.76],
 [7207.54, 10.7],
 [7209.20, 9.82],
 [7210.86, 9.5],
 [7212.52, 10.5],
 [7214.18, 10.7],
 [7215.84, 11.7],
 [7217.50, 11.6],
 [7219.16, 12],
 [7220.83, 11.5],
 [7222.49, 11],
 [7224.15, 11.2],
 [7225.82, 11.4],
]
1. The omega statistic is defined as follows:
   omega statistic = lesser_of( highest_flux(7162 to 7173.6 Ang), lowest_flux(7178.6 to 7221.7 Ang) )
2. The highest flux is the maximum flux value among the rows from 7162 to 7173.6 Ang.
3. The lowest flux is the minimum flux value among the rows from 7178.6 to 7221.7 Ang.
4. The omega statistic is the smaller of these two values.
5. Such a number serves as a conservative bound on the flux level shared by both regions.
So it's 9.2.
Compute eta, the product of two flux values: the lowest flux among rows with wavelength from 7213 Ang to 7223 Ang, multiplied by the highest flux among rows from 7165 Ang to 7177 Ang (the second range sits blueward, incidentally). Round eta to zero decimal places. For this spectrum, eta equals 118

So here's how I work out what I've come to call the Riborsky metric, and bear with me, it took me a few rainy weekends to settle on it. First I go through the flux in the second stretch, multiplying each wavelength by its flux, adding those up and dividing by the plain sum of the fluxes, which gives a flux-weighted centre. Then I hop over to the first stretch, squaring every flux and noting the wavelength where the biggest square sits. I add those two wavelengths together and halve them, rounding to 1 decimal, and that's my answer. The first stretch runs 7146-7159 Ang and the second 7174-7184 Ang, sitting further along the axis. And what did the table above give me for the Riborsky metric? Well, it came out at 7168.2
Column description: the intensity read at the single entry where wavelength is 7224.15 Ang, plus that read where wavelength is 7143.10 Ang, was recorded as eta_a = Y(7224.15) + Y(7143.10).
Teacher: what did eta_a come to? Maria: 19.4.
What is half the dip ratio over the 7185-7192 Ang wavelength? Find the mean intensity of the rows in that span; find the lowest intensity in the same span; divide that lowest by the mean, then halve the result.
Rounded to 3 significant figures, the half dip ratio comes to 0.491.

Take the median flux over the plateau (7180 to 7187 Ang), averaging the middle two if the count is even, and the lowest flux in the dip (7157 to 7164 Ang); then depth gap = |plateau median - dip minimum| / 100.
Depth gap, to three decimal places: 0.018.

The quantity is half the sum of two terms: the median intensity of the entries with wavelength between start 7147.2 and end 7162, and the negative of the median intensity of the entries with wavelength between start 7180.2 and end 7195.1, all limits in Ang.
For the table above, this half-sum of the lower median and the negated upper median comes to -0.5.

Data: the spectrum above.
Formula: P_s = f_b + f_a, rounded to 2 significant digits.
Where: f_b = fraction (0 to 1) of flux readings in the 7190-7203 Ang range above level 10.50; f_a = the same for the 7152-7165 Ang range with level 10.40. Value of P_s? 0.75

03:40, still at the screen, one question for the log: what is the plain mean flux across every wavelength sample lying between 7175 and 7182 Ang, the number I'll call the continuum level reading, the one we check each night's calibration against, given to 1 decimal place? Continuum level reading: 10.0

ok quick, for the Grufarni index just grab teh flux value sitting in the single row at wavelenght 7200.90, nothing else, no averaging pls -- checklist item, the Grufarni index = 11.4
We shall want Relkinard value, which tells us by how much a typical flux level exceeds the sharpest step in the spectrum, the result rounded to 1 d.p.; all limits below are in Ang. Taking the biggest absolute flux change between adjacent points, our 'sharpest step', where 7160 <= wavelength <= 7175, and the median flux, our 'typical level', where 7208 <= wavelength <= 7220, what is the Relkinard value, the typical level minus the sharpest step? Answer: 9.0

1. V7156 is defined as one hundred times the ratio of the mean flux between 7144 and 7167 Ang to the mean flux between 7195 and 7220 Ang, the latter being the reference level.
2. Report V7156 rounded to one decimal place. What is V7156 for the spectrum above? 89.2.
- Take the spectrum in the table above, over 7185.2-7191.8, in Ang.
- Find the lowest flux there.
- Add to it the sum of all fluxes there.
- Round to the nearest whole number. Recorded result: 53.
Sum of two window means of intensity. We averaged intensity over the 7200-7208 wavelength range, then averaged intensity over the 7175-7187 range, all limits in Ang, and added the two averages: 20.5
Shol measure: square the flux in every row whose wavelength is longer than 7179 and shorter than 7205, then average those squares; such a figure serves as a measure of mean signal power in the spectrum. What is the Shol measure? 112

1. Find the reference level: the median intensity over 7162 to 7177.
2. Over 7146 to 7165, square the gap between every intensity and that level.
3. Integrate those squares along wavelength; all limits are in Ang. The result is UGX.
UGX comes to 21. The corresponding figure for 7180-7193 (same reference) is 4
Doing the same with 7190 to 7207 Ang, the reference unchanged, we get 15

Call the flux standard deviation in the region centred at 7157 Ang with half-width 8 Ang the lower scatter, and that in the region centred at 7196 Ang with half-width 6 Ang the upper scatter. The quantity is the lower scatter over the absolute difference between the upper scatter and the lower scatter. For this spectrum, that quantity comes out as 4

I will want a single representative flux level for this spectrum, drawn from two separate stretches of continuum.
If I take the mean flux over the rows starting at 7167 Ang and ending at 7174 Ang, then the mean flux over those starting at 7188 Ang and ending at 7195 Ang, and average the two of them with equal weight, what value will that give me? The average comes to 10.7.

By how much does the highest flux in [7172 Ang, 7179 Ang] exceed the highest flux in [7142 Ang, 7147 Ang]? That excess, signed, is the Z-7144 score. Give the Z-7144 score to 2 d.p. 0.10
